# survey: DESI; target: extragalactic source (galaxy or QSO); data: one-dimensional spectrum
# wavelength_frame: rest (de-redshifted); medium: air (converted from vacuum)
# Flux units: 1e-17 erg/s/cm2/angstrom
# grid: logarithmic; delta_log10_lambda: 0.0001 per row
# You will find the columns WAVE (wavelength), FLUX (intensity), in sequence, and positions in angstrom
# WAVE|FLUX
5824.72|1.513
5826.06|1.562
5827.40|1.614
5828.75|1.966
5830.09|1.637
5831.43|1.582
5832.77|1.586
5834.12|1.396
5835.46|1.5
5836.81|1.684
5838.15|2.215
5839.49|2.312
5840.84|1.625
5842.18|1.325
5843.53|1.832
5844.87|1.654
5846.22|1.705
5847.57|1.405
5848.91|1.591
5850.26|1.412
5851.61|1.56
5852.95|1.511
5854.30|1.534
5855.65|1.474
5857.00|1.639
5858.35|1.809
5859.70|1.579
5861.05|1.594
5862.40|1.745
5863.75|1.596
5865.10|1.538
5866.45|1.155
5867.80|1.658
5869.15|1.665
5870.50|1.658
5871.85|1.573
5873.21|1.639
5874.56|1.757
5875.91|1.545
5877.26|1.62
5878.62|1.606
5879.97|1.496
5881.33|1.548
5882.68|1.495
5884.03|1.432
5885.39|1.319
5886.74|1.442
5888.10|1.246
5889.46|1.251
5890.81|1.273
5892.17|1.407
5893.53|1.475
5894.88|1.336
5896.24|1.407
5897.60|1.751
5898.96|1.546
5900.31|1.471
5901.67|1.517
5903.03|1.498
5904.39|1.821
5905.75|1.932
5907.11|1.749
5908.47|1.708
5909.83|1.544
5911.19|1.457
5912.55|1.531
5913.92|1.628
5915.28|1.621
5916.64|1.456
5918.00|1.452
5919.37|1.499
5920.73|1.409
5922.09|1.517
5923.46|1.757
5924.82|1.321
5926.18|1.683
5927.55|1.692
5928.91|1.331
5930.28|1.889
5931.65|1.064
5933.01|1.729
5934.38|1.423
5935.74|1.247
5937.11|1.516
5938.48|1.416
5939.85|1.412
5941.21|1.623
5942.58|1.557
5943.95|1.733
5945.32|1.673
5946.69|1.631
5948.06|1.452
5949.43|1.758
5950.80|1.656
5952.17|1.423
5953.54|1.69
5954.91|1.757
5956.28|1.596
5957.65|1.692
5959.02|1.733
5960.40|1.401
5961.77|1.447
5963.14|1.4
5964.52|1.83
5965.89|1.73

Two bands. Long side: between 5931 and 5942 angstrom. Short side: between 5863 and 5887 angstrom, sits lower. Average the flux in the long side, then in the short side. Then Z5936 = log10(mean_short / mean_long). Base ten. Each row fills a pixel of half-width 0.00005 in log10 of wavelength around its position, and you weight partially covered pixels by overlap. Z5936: 0.033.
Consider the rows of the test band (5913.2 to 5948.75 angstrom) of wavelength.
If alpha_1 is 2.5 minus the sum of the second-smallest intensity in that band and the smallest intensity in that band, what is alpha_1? 0.2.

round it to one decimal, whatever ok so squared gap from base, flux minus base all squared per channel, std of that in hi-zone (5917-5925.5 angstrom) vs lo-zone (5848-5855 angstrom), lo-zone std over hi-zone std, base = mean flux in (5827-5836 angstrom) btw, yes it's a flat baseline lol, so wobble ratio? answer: 0.6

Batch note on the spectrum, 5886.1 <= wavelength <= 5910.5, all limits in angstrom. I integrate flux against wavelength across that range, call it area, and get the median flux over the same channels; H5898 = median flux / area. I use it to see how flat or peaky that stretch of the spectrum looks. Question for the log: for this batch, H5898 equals 0.040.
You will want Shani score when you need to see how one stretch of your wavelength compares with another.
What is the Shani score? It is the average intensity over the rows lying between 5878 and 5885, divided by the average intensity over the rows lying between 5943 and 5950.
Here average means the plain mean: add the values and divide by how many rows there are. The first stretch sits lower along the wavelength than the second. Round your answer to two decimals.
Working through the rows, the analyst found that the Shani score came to 0.92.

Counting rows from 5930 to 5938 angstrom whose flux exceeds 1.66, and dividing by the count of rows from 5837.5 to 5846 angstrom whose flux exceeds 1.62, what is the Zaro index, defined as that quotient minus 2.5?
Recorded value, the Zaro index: -2.1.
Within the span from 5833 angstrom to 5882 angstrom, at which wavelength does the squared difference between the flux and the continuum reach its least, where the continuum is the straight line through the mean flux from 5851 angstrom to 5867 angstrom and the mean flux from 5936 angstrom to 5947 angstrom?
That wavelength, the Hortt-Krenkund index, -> 5851.61 angstrom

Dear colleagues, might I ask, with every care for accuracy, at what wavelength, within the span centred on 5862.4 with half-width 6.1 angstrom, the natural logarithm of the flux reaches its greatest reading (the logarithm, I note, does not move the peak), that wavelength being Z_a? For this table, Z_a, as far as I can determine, 5858.35 angstrom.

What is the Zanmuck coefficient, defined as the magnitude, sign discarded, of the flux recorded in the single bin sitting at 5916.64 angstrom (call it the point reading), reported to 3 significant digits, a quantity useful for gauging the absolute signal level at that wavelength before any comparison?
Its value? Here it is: 1.46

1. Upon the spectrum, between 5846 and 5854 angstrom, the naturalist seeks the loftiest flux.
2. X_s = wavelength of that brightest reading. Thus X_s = 5846.22 angstrom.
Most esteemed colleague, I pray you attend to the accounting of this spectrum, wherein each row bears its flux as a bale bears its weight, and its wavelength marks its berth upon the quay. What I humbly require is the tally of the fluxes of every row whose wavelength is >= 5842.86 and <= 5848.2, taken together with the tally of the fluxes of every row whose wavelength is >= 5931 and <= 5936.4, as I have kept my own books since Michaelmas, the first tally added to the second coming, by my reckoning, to 12.1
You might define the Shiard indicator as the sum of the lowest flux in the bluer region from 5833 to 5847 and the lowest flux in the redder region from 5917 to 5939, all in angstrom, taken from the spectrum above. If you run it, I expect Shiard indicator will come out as 2.39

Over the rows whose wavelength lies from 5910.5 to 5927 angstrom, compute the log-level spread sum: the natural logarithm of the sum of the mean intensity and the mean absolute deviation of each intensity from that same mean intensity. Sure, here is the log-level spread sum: 0.49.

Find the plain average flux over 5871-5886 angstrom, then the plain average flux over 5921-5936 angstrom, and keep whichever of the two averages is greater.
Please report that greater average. 1.55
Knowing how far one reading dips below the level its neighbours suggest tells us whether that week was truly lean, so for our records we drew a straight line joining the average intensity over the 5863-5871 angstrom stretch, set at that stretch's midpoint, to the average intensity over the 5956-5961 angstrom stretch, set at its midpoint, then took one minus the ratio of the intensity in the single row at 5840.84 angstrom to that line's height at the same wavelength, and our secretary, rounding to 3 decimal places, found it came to -0.064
